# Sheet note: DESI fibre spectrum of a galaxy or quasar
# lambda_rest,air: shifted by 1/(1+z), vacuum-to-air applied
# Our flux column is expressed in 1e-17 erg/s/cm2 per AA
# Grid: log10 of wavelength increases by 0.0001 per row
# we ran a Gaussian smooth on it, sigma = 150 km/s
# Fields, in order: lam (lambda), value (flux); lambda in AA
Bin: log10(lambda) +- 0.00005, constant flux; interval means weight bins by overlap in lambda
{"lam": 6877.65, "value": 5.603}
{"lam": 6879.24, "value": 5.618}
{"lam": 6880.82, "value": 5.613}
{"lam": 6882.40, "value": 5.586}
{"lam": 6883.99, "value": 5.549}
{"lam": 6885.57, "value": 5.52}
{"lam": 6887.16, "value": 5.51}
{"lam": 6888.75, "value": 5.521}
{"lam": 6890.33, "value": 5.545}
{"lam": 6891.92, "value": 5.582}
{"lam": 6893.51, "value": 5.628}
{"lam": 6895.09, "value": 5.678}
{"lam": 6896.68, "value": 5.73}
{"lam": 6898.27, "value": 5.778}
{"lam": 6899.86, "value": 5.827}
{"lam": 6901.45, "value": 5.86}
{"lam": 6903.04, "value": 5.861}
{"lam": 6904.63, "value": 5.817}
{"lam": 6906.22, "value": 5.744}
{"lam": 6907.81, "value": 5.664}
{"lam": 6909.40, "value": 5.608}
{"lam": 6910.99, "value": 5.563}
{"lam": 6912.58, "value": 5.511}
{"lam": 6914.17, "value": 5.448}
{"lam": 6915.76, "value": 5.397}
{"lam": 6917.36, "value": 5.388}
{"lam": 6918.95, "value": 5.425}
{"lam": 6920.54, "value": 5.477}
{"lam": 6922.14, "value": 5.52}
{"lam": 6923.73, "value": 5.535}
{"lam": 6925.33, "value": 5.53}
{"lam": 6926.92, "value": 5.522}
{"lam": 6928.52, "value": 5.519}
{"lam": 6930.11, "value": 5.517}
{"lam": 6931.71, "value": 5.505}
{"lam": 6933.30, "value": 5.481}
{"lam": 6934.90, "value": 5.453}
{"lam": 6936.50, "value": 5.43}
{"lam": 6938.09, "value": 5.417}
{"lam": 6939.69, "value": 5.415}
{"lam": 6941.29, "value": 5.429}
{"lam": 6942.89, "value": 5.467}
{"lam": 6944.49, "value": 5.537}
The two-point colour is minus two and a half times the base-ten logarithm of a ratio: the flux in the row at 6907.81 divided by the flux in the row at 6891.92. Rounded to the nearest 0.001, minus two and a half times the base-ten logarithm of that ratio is -0.016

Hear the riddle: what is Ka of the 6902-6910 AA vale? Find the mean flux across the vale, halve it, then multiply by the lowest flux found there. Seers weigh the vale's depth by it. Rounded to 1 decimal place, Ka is 16.1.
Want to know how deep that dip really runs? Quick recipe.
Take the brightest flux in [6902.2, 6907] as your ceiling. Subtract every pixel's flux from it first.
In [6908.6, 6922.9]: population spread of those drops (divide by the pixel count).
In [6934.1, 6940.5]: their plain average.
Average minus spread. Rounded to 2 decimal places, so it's 0.36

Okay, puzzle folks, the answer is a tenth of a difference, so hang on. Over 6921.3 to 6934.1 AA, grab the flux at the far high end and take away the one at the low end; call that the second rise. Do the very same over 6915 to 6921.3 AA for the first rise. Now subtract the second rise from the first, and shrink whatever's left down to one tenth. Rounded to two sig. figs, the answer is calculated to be 0.012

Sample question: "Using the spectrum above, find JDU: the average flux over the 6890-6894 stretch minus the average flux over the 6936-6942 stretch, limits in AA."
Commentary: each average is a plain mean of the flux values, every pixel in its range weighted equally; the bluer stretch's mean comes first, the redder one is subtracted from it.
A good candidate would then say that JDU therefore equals 0.2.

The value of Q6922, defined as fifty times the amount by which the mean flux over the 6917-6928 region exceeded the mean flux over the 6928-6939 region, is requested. 1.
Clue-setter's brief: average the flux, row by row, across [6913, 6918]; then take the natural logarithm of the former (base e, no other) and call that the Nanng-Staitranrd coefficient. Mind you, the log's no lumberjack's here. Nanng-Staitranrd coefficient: 1.69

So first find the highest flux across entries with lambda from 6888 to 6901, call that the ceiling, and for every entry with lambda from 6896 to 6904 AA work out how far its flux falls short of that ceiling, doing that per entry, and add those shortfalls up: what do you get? 0.1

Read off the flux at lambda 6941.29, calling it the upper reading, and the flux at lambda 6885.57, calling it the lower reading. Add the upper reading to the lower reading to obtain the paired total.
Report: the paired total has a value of 10.9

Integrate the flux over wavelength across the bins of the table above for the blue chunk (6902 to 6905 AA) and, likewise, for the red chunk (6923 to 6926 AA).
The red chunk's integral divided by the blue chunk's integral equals 0.95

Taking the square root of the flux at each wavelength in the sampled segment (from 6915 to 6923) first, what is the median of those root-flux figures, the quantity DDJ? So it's 2.33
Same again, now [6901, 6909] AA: 2.41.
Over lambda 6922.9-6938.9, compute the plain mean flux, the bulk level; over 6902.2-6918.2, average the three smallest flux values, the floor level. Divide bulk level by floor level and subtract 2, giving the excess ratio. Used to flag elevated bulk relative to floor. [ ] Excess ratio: -0.985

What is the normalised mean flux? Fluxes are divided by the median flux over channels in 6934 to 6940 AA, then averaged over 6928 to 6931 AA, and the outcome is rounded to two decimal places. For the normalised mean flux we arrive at 1.02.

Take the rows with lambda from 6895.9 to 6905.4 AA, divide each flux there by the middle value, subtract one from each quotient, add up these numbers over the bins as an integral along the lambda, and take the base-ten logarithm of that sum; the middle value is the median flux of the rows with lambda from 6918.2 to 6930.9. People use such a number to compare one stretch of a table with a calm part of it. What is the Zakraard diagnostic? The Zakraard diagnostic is -0.30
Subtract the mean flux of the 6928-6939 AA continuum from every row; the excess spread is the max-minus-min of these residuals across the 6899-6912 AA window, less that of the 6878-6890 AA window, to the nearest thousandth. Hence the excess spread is 0.190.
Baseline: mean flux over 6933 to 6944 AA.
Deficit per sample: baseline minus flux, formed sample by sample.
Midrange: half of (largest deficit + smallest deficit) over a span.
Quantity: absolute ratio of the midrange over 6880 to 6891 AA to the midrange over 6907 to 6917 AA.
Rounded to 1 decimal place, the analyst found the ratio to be 1.3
